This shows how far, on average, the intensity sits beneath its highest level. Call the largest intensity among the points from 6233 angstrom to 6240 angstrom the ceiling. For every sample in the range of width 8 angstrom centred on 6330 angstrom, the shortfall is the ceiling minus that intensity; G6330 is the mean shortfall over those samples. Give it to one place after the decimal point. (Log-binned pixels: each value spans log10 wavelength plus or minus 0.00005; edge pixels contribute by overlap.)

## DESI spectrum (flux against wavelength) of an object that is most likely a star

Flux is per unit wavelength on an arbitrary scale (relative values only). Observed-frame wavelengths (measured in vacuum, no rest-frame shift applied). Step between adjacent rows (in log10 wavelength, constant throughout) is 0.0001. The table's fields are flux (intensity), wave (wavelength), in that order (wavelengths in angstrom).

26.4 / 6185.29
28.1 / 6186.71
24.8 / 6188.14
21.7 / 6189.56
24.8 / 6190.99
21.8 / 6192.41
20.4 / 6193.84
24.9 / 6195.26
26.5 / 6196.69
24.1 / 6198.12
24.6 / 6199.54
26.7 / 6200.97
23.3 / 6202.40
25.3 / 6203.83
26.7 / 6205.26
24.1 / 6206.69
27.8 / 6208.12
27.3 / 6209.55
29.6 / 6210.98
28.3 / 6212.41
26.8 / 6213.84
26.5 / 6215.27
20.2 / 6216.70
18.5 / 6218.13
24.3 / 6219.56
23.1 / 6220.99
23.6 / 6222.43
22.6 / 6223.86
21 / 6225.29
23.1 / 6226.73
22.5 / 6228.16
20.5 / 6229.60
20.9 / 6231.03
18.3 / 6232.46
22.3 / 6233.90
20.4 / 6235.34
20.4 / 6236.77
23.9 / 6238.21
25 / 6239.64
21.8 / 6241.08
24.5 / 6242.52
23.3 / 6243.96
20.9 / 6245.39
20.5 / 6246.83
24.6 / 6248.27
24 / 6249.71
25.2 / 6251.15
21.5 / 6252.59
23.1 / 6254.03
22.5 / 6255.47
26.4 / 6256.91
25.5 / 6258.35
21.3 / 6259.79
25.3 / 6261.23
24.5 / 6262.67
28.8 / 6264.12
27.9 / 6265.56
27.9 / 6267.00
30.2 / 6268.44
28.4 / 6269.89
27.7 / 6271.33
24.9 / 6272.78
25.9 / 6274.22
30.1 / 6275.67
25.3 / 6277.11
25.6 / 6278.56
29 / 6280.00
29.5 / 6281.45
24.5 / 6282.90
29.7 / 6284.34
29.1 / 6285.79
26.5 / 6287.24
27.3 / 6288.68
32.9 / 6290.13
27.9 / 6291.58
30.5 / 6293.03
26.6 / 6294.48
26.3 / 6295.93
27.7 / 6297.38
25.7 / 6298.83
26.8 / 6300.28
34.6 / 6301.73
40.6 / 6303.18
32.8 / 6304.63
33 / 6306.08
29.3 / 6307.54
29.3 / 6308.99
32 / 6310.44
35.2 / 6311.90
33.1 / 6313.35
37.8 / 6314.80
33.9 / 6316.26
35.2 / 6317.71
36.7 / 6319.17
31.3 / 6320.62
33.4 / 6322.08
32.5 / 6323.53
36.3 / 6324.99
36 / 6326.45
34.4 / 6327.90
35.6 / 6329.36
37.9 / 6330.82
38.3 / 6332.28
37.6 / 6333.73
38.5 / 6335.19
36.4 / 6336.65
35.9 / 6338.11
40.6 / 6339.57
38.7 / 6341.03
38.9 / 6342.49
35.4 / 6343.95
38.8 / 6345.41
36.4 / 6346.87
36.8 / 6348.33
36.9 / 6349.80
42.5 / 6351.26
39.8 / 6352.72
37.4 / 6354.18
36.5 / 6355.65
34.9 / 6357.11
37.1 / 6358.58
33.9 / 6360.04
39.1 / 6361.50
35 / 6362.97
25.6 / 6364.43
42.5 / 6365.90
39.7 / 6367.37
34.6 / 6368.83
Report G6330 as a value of -11.6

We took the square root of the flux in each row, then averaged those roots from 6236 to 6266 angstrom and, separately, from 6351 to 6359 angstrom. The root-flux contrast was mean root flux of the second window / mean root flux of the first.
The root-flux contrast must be 1.26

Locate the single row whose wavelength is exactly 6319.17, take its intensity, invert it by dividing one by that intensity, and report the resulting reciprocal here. 0.027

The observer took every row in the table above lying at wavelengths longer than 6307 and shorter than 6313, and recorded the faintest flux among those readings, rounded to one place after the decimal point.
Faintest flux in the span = 29.3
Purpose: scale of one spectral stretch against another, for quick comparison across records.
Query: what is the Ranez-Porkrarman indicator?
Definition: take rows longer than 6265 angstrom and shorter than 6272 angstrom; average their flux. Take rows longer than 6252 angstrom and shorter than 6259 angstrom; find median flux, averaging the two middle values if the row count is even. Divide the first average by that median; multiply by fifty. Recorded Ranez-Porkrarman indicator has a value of 62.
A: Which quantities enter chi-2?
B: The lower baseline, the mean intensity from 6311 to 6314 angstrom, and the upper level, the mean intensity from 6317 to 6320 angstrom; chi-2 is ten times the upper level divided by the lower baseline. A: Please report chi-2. 10.5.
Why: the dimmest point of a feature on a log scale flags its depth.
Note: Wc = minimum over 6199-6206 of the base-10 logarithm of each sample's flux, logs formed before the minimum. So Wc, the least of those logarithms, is 1.37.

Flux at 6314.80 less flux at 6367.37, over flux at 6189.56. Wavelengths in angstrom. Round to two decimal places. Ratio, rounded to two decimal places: -0.09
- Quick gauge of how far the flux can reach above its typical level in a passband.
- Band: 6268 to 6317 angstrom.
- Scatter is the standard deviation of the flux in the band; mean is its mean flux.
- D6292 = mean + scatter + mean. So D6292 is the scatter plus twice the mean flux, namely 63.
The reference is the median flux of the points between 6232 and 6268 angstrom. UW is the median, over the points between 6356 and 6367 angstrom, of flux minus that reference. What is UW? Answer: 11.1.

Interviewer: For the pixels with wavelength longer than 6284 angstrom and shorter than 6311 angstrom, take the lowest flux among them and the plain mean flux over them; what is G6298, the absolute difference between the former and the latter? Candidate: 4.2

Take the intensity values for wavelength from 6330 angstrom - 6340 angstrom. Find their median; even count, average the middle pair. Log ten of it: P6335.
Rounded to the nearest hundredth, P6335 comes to 1.58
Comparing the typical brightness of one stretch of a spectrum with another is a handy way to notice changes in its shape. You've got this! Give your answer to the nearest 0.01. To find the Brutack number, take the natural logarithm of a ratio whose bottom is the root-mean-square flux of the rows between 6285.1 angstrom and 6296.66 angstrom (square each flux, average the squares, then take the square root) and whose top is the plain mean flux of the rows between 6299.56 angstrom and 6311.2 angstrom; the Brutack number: 0.13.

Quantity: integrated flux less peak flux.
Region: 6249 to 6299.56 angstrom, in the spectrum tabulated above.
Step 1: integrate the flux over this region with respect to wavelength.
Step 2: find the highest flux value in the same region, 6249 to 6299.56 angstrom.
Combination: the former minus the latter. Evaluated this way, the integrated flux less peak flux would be 1318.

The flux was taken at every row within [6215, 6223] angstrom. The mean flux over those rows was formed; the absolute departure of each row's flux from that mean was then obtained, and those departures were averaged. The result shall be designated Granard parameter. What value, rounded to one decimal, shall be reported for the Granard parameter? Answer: 2.2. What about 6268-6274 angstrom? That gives 1.5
